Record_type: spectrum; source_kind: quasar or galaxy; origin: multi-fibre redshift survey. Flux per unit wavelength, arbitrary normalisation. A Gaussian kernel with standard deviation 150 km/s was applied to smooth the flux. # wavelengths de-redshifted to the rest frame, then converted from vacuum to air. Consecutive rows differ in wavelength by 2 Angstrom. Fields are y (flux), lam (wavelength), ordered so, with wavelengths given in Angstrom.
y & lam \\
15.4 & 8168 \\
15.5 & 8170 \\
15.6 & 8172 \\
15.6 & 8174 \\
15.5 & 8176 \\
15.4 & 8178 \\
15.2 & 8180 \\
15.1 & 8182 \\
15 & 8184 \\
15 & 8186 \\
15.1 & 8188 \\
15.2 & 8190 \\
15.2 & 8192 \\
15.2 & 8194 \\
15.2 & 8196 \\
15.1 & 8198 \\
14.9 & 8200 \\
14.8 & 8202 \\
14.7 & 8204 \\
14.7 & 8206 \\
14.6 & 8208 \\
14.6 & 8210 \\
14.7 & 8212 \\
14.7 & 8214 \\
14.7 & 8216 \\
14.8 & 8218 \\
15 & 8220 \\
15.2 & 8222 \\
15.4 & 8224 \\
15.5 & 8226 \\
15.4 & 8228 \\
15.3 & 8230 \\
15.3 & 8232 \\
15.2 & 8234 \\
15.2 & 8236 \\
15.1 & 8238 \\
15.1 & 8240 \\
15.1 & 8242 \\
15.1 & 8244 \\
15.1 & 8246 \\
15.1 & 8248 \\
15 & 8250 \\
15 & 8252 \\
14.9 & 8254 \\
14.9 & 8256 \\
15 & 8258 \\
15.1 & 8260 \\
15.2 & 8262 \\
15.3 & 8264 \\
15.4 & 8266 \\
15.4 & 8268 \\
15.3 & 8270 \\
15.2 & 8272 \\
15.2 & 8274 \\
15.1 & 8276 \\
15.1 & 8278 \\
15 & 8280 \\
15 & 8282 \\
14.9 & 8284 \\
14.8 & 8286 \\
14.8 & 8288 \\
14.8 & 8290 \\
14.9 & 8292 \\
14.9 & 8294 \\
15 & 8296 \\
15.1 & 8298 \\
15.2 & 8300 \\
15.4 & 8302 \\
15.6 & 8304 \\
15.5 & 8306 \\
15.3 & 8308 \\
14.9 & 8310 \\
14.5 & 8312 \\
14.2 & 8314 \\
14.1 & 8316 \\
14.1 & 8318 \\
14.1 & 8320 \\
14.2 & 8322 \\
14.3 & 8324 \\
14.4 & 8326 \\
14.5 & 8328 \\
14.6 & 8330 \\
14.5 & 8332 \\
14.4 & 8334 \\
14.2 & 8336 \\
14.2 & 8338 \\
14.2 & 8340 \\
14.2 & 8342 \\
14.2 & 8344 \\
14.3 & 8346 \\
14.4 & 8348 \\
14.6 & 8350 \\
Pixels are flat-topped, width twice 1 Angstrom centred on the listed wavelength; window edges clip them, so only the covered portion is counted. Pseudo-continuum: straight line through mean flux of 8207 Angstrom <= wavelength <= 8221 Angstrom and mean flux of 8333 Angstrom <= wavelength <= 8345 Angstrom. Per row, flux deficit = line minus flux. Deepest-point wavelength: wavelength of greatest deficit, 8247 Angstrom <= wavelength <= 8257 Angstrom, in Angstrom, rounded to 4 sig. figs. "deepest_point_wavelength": 8254 Angstrom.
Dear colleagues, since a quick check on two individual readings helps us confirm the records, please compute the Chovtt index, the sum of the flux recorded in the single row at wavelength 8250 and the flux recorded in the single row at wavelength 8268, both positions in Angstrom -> 30.4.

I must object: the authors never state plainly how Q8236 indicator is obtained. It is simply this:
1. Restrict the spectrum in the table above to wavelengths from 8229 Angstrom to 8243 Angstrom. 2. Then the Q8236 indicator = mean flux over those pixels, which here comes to 15.2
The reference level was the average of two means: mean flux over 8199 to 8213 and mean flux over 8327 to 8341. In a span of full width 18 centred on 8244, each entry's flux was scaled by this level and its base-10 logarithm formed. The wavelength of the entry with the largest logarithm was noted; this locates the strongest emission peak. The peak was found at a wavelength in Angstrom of 8236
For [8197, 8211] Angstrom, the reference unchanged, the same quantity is 8198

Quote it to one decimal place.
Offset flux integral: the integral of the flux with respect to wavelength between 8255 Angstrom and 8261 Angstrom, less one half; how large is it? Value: 89.5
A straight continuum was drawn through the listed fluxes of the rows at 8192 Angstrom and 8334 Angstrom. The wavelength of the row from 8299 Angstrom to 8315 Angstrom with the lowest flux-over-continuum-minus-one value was 8314 Angstrom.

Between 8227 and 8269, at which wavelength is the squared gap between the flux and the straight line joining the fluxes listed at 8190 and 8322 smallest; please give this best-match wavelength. 8254 Angstrom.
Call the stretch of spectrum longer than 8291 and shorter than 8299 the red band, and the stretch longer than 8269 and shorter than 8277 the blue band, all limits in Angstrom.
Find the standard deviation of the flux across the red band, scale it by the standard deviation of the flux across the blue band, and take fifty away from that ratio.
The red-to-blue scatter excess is -48.8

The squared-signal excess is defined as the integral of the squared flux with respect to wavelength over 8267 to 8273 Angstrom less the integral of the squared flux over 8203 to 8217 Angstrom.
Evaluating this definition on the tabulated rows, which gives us -1609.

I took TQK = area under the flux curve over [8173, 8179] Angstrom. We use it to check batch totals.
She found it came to 93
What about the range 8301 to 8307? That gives 93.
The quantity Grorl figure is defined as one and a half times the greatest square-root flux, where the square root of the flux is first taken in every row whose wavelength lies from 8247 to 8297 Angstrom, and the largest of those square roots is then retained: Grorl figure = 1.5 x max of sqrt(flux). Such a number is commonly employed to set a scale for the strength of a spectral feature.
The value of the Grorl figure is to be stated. 5.89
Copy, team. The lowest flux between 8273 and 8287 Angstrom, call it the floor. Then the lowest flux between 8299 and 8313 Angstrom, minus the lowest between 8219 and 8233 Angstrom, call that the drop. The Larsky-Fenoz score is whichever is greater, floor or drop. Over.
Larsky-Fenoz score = 14.8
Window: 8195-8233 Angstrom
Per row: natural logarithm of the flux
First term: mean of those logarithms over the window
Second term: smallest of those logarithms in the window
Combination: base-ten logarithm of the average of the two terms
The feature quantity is 0.430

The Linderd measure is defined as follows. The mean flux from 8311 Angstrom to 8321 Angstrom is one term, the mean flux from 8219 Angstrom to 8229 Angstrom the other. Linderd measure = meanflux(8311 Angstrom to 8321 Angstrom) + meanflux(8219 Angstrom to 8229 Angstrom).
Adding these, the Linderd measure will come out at 29.5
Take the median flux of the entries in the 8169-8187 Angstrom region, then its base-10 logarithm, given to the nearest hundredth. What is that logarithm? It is 1.19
